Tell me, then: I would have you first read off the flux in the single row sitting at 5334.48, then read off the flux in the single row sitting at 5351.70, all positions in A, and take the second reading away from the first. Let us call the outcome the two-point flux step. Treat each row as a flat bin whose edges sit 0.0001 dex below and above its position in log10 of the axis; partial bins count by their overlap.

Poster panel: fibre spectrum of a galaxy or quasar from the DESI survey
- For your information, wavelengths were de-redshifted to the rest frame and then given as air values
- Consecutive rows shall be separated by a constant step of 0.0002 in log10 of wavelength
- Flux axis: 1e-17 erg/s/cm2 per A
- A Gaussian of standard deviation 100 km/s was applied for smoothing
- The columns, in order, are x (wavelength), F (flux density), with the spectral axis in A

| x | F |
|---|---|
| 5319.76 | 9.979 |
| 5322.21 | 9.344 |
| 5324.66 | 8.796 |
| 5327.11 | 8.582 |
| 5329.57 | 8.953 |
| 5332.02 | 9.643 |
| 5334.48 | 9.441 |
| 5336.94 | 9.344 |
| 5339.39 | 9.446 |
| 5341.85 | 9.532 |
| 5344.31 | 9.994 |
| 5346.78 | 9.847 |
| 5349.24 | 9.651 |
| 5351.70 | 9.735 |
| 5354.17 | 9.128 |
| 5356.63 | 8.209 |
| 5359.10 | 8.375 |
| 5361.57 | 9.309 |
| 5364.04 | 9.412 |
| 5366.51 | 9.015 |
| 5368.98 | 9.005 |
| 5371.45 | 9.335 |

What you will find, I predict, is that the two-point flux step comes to -0.3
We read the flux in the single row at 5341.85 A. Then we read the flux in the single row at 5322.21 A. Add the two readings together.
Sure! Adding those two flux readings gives 18.9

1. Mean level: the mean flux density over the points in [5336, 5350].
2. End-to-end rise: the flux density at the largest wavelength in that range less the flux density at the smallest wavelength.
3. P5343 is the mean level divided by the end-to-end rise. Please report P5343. 31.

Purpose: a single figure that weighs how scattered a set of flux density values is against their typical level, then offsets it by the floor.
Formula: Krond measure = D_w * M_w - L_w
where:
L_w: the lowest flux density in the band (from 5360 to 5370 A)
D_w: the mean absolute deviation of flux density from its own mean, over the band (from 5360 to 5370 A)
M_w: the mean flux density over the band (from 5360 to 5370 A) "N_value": -7.40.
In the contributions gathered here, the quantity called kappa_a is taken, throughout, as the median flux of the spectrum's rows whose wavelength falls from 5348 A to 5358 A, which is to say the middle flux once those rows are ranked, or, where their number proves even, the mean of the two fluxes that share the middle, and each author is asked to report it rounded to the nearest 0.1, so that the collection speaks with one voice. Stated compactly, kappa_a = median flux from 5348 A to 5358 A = 9.4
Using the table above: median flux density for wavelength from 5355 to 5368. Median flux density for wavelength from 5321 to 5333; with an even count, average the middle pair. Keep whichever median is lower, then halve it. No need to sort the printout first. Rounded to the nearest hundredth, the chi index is 4.48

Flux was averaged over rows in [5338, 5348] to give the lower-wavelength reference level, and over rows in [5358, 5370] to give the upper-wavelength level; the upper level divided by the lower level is 0.93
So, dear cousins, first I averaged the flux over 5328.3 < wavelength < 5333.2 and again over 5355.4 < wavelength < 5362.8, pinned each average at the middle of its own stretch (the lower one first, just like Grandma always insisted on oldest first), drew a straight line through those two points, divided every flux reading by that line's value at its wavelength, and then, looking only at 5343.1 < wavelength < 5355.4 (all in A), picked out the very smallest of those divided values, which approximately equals 1.04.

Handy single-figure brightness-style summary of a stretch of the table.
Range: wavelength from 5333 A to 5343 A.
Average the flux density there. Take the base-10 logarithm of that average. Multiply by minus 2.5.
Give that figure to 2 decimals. -2.44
